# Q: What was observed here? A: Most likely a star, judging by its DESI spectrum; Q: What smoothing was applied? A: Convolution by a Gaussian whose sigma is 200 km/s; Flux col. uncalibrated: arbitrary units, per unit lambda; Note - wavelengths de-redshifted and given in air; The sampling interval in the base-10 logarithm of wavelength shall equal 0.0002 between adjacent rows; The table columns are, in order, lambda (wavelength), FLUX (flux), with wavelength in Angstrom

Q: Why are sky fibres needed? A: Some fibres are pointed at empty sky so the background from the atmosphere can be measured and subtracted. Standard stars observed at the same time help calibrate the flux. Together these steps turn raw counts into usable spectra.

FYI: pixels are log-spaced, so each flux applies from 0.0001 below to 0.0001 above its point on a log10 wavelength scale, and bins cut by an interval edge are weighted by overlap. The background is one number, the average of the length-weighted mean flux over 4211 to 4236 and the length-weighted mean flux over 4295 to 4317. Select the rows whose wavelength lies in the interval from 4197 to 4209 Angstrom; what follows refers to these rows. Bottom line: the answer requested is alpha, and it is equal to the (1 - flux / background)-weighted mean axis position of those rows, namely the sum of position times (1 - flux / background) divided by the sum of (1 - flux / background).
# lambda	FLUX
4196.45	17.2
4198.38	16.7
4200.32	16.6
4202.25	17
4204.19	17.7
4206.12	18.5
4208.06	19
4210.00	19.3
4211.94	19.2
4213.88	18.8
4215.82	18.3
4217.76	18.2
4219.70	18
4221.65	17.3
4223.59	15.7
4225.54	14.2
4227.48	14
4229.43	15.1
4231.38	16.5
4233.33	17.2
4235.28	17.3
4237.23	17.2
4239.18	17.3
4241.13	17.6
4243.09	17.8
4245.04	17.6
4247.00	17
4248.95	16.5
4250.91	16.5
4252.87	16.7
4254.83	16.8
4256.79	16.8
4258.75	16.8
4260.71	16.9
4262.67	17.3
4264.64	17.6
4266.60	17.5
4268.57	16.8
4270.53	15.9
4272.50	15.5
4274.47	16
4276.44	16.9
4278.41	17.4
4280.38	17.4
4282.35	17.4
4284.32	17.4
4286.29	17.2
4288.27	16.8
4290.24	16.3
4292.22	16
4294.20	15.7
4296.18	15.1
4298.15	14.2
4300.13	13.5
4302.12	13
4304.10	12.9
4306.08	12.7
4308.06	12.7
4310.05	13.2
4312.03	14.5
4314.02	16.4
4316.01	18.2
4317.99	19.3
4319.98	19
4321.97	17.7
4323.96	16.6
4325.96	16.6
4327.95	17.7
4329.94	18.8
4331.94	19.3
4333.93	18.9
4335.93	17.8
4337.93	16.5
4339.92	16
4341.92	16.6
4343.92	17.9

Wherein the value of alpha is 4204.7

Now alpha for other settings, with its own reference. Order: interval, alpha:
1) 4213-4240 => 4223.6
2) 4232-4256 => 4243.0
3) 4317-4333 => 4324.9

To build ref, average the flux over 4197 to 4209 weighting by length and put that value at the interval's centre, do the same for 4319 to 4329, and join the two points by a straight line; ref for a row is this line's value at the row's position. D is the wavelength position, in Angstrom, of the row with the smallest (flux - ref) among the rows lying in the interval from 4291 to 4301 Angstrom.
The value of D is 4300.13 Angstrom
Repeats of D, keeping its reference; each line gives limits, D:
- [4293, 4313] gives 4306.08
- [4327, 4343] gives 4339.92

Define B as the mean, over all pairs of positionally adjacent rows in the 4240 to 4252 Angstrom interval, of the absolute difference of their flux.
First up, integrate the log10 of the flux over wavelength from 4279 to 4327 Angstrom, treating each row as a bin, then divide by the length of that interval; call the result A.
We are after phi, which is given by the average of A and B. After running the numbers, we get 0.75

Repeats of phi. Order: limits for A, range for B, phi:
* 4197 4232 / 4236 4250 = 0.78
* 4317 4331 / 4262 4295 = 0.81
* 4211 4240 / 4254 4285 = 0.77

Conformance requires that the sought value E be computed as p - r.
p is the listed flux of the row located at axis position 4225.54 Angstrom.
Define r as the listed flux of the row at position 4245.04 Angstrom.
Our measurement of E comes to -3.4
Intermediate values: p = 14.2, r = 17.6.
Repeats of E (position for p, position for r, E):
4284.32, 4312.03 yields 2.9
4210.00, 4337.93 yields 2.8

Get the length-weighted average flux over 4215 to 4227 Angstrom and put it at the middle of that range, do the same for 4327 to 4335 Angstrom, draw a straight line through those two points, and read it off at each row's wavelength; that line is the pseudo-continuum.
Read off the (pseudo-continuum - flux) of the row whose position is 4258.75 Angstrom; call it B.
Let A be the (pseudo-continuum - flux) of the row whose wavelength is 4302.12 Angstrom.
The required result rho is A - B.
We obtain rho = 4.5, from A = 5.2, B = 0.65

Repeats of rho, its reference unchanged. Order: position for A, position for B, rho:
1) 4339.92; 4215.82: 4.4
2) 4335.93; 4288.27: -0.2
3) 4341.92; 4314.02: 0.3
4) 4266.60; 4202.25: 0.6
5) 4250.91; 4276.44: 0.0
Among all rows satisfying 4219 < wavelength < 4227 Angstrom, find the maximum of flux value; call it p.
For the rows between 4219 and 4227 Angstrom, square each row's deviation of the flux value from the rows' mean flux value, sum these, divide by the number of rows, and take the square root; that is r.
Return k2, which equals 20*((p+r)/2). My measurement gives 195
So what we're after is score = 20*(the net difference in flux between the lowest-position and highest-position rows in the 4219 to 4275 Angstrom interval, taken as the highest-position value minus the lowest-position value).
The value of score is -40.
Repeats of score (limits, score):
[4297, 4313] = 6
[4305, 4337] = 102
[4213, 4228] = -96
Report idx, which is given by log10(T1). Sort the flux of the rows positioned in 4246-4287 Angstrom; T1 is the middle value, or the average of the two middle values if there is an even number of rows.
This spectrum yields 1.23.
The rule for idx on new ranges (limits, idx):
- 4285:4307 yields 1.18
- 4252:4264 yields 1.23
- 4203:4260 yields 1.24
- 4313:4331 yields 1.25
